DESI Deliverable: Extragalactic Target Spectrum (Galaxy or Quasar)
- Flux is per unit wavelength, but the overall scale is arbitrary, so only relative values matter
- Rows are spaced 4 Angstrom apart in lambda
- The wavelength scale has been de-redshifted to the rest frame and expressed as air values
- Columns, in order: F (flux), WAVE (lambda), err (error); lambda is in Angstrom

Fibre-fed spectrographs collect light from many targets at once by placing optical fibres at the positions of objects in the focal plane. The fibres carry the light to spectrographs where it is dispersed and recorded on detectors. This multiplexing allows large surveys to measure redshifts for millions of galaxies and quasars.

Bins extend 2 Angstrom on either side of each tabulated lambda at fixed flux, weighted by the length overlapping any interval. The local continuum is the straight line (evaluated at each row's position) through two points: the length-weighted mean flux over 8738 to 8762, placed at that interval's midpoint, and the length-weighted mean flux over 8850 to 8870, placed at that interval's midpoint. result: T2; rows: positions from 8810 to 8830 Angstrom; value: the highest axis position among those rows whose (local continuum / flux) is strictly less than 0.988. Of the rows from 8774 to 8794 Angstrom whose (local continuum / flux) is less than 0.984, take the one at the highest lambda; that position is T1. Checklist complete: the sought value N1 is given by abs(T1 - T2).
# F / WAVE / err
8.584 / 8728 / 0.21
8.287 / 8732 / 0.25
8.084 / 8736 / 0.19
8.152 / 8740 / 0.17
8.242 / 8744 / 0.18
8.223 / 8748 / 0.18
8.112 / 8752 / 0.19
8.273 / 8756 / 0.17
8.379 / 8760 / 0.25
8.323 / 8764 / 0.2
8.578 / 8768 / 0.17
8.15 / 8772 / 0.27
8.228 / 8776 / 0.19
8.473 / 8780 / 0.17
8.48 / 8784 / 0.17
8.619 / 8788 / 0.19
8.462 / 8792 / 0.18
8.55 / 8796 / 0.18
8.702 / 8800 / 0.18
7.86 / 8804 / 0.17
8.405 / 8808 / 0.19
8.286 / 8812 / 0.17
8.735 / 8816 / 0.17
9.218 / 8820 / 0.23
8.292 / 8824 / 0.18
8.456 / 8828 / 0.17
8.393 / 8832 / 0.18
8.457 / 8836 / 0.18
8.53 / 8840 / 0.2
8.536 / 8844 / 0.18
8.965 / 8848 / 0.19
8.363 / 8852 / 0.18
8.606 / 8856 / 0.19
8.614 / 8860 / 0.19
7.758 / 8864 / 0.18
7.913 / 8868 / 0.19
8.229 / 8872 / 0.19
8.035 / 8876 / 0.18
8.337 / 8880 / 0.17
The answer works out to 36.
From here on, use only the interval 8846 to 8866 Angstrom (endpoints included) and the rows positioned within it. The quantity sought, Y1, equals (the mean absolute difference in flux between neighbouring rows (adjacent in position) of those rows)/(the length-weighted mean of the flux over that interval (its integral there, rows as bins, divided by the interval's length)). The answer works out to 0.050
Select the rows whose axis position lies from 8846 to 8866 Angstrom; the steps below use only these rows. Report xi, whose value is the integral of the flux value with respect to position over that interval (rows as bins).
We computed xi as 169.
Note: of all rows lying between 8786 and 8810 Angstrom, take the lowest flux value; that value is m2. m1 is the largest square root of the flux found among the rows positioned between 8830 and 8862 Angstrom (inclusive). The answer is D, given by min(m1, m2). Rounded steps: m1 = 2.99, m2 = 7.86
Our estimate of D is 2.99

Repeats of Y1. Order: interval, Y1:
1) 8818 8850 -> 0.029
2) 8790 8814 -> 0.042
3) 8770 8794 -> 0.015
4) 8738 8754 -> 0.009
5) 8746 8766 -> 0.013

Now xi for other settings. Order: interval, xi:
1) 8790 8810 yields 168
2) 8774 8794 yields 169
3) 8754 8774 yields 167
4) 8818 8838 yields 171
